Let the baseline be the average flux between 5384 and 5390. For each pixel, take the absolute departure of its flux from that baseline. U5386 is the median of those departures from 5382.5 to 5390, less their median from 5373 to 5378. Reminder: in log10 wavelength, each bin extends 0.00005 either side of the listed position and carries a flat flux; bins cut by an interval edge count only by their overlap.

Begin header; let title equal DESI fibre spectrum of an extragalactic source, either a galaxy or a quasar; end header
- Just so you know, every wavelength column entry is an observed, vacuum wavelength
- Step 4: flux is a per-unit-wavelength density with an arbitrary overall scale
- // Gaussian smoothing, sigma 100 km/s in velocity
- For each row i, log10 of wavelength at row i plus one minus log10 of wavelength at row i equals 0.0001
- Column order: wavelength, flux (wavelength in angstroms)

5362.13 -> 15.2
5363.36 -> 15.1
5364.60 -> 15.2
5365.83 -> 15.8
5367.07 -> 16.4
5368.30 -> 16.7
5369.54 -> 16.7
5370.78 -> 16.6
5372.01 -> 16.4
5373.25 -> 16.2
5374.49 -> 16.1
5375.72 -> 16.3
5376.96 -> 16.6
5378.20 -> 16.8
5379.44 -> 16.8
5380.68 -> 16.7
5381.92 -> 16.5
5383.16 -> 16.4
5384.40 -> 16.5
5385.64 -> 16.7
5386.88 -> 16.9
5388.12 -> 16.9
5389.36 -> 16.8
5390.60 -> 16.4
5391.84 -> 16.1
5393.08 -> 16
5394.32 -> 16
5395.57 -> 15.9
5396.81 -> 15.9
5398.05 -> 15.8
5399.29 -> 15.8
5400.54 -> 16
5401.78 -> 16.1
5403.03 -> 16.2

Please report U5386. -0.4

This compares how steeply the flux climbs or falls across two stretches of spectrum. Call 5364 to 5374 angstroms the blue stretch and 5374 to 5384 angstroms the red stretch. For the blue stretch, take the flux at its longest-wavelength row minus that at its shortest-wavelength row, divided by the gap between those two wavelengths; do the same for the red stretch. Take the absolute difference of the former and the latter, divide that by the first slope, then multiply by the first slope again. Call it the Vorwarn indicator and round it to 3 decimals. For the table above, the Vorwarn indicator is 0.081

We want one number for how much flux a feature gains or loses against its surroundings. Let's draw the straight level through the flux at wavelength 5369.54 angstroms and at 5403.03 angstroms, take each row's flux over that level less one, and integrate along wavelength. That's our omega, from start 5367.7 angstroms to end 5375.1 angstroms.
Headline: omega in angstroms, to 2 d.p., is -0.10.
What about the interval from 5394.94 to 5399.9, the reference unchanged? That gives -0.13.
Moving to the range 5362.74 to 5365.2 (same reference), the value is -0.24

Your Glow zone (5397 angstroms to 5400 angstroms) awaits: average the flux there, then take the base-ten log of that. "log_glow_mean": 1.20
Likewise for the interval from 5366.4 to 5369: 1.22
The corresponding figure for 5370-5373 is 1.22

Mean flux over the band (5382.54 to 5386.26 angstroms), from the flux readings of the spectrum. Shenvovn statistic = 16.5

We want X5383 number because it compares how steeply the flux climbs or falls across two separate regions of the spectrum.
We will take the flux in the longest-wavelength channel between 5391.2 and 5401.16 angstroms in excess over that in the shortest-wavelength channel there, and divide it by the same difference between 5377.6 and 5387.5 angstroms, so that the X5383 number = -1.00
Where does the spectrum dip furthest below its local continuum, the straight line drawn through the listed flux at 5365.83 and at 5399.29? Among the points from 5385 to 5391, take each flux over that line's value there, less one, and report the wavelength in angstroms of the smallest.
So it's 5390.60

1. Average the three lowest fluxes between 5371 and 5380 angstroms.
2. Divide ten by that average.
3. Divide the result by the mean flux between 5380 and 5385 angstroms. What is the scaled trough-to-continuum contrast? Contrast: 0.0374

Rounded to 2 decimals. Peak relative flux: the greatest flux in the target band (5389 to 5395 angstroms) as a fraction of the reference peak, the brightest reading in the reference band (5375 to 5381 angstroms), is 1.00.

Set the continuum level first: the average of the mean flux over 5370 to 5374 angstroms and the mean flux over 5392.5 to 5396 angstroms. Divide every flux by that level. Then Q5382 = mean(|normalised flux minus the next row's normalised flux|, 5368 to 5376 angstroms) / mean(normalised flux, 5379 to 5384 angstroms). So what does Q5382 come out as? 0.0080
